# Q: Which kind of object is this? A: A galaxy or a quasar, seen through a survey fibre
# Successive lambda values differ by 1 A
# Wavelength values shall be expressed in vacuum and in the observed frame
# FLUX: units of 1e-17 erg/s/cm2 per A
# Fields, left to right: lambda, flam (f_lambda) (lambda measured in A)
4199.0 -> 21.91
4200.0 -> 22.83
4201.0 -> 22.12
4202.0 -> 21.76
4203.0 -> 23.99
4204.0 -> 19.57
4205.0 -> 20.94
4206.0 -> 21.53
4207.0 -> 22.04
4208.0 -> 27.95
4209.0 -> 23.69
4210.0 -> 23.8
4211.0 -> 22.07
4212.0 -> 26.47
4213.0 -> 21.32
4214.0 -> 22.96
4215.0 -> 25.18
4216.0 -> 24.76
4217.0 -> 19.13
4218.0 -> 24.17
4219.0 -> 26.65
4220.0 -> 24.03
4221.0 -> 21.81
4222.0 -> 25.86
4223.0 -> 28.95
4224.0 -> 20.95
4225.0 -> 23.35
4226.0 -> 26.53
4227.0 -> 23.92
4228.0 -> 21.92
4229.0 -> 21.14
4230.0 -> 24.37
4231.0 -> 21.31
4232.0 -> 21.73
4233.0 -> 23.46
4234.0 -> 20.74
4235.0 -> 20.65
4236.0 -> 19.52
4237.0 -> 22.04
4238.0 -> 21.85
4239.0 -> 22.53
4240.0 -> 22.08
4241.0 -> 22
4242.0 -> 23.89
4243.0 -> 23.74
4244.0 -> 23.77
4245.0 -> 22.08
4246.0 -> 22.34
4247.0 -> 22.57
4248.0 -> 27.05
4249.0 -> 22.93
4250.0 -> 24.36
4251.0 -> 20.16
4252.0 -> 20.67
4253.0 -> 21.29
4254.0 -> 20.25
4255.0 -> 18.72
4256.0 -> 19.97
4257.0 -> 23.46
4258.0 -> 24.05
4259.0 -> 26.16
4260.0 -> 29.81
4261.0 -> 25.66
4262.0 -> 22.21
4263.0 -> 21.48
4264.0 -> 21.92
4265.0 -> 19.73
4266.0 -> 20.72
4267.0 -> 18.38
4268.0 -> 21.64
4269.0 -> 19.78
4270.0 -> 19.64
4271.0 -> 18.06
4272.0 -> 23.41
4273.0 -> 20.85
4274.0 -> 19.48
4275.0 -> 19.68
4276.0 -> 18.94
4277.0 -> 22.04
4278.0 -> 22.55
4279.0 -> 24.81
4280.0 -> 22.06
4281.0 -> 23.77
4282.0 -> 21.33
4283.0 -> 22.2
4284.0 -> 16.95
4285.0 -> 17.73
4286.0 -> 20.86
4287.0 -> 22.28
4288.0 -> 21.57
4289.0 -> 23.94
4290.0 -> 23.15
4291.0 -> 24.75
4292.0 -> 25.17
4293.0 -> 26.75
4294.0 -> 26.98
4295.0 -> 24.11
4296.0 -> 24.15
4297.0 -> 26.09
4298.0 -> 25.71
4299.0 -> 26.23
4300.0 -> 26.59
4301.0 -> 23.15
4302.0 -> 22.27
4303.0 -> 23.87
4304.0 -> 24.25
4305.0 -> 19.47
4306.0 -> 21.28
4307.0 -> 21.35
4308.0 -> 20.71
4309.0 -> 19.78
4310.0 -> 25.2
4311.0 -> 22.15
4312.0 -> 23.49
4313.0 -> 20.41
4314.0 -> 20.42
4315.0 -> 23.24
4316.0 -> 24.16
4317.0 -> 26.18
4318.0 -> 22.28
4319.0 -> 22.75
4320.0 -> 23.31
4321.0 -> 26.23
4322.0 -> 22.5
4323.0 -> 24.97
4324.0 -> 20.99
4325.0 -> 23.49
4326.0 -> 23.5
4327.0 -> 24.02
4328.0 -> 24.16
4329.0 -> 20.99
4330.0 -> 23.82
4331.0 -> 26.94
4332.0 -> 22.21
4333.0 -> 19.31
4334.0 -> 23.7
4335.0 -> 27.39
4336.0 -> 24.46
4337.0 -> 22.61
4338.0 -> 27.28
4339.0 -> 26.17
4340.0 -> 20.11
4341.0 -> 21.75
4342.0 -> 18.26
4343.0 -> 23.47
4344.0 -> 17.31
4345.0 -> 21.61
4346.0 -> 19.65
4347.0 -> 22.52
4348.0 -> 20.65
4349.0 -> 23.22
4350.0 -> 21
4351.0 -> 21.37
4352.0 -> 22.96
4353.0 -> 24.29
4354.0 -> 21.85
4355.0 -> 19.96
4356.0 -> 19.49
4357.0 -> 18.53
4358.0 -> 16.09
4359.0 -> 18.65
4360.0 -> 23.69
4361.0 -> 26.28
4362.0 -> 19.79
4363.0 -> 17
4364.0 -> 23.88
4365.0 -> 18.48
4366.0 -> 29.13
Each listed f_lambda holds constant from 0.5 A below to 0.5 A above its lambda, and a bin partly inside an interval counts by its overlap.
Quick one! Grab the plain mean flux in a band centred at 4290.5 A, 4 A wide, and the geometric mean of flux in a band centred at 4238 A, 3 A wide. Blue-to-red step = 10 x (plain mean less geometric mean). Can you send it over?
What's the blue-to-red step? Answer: 21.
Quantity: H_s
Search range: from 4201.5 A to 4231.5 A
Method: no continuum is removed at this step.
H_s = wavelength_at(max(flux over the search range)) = 4223.0 A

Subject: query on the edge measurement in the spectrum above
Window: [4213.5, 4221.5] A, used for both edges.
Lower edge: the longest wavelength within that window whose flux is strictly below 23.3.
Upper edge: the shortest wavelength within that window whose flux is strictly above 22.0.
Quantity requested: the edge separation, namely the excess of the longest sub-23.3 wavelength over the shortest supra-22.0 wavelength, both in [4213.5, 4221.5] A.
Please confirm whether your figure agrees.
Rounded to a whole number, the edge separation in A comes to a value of 7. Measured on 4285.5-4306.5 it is 19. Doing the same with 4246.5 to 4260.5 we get 9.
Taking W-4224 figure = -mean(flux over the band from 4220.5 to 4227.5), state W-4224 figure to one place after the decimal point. -24.5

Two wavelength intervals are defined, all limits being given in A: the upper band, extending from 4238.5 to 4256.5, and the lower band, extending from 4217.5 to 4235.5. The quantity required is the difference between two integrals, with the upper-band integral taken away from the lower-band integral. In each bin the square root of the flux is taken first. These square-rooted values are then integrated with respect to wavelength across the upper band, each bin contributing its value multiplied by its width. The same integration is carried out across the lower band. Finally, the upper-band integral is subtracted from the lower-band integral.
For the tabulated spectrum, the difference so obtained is 2.2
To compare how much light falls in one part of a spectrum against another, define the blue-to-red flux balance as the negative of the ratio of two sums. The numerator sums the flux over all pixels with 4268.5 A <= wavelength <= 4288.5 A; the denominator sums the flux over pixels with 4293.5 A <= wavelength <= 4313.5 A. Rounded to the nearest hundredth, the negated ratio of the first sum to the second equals -0.89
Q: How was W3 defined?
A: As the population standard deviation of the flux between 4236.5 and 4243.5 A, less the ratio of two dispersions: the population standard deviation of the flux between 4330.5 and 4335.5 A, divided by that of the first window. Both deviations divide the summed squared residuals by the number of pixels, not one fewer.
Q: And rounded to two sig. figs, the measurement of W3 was -3.0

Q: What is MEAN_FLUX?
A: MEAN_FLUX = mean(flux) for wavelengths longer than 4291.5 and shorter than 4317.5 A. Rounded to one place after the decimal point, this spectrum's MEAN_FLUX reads 23.6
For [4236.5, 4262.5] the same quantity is 22.9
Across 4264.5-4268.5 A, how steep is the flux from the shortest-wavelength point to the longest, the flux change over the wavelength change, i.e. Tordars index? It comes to 0.64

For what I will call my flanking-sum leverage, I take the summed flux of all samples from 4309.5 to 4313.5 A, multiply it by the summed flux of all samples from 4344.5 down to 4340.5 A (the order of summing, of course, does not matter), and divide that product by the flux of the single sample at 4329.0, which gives 351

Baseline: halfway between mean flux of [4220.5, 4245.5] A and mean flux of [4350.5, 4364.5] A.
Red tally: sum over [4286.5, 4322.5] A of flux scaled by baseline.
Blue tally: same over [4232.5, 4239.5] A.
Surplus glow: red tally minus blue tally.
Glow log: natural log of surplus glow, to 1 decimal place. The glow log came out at 3.5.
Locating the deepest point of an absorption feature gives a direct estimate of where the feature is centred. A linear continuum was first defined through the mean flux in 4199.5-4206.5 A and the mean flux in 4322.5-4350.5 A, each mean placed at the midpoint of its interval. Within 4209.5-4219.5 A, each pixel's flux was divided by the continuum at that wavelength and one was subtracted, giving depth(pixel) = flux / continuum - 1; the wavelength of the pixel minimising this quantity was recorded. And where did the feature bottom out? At 4217.0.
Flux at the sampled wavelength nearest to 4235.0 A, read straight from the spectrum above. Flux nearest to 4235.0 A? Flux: 20.65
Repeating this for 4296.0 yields 24.15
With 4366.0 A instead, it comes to 29.13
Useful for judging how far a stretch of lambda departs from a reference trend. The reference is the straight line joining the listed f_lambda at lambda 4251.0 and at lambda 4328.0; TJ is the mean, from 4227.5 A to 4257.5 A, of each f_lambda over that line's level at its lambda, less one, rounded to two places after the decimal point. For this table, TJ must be 0.12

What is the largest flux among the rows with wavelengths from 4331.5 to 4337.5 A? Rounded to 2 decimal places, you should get 27.39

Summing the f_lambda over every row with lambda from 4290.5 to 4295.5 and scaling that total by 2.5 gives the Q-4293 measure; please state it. 319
